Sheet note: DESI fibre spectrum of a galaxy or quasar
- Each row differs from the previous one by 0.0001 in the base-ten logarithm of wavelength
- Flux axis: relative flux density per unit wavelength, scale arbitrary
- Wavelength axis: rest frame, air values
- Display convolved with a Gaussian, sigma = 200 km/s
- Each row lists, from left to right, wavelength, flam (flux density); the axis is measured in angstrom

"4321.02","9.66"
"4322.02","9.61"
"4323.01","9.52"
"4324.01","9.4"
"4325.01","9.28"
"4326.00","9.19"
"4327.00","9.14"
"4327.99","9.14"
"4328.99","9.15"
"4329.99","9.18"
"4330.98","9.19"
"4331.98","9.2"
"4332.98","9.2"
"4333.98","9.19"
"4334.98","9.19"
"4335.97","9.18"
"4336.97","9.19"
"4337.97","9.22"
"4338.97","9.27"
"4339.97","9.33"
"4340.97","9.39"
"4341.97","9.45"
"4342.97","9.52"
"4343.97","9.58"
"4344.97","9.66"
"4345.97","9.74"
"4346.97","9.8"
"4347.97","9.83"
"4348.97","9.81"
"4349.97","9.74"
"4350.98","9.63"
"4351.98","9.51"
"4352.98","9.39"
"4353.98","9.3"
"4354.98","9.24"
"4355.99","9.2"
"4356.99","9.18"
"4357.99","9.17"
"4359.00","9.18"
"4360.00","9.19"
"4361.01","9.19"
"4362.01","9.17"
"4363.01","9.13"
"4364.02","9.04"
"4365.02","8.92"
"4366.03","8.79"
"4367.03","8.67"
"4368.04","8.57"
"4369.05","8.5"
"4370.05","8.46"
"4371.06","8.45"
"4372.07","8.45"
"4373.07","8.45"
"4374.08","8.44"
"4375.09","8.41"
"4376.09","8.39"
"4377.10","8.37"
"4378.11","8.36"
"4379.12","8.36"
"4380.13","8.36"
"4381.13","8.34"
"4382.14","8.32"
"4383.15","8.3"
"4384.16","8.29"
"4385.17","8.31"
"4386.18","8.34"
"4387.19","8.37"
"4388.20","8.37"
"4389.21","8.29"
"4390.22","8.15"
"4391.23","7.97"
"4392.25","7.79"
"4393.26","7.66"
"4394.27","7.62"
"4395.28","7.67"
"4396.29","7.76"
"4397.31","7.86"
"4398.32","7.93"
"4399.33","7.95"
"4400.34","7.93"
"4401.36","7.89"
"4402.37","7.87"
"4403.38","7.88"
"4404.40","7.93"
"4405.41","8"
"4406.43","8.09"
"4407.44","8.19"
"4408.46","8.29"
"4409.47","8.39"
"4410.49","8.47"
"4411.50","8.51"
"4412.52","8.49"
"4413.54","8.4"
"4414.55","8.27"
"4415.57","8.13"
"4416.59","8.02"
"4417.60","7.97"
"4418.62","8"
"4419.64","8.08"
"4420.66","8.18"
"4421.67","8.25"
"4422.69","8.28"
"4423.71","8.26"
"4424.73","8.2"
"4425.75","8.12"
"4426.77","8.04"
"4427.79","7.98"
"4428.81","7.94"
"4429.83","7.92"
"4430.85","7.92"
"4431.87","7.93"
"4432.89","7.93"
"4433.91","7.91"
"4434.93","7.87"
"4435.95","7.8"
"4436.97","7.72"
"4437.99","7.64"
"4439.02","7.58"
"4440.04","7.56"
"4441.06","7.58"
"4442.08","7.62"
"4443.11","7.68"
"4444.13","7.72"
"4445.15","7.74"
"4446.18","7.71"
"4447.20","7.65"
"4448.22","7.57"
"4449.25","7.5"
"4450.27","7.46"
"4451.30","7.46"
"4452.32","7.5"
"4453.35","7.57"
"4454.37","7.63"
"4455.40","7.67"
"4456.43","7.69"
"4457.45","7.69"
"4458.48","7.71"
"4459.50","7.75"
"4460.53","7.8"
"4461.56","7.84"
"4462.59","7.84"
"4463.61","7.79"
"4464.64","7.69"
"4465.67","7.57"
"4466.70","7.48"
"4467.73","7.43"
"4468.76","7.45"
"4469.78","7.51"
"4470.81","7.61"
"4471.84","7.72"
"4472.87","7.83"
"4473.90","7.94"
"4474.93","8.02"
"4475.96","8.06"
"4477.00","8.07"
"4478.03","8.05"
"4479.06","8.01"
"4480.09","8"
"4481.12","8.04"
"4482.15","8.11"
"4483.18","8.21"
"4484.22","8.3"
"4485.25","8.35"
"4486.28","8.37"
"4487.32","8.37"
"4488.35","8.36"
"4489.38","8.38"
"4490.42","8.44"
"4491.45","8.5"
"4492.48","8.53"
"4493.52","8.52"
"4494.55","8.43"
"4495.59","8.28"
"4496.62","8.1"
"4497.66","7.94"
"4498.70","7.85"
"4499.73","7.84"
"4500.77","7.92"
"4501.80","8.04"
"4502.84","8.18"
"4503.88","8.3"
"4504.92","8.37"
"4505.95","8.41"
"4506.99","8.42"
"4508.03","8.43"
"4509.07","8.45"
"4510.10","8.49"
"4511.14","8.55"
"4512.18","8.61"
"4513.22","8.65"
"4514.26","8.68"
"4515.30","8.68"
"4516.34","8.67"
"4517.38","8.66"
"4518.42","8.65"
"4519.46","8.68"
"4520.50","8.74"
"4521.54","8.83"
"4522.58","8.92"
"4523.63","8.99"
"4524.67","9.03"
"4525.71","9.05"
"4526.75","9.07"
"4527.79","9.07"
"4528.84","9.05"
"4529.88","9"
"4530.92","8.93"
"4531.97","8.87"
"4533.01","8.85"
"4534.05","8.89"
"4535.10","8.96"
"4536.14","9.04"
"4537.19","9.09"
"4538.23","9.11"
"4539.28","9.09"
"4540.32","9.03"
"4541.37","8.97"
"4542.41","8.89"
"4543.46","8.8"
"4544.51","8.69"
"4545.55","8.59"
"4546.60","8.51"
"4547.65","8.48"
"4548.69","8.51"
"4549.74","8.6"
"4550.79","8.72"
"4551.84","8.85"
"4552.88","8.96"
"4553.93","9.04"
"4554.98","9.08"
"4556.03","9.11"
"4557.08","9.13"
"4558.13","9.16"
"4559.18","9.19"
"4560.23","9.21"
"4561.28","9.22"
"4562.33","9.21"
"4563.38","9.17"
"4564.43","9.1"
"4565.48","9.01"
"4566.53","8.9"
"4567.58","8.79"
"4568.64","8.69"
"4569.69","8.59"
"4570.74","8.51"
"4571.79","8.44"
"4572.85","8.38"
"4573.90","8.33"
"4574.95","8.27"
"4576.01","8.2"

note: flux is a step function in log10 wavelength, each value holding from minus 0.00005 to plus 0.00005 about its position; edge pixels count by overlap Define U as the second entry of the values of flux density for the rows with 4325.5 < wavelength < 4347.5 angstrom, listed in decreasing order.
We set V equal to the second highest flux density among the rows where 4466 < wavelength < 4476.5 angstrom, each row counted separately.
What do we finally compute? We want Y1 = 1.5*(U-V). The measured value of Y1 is 2.6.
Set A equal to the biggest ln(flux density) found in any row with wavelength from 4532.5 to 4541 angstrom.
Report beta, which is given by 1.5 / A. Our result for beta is 0.68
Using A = 2.21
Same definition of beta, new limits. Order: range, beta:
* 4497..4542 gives 0.68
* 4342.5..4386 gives 0.66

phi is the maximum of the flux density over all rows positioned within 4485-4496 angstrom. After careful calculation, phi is 8.53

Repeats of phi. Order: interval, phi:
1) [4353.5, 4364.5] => 9.3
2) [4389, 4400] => 8.29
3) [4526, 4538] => 9.09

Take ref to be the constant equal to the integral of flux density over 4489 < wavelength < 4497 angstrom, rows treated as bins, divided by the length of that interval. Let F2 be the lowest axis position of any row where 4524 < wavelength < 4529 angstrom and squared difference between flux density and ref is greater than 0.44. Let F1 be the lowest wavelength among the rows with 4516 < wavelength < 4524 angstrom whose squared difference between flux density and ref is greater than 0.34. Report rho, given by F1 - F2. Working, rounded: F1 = 4523.63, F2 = 4526.75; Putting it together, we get -3.1 angstrom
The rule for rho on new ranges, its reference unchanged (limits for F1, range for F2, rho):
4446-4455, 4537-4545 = -91.0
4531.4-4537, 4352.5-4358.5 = 183.2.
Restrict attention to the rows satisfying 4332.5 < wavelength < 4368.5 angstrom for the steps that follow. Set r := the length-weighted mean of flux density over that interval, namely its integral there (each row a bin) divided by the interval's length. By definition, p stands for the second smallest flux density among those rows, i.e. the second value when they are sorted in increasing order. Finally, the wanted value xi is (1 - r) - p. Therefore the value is -17.0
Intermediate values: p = 8.67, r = 9.30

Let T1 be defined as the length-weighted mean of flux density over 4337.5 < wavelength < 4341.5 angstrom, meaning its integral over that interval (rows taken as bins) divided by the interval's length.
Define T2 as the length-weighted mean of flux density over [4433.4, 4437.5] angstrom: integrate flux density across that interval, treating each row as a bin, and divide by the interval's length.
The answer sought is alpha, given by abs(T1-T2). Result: 1.46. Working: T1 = 9.30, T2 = 7.8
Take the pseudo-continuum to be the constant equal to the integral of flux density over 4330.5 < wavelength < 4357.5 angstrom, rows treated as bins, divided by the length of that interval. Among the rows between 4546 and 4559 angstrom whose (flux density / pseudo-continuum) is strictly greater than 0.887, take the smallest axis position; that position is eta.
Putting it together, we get 4546.60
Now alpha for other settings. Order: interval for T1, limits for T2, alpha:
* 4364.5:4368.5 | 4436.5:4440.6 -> 1.12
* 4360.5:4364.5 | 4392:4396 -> 1.43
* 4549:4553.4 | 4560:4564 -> 0.43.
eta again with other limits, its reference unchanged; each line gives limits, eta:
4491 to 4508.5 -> 4491.45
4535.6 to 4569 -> 4536.14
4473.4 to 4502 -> 4485.25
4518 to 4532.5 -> 4518.42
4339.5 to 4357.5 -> 4339.97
